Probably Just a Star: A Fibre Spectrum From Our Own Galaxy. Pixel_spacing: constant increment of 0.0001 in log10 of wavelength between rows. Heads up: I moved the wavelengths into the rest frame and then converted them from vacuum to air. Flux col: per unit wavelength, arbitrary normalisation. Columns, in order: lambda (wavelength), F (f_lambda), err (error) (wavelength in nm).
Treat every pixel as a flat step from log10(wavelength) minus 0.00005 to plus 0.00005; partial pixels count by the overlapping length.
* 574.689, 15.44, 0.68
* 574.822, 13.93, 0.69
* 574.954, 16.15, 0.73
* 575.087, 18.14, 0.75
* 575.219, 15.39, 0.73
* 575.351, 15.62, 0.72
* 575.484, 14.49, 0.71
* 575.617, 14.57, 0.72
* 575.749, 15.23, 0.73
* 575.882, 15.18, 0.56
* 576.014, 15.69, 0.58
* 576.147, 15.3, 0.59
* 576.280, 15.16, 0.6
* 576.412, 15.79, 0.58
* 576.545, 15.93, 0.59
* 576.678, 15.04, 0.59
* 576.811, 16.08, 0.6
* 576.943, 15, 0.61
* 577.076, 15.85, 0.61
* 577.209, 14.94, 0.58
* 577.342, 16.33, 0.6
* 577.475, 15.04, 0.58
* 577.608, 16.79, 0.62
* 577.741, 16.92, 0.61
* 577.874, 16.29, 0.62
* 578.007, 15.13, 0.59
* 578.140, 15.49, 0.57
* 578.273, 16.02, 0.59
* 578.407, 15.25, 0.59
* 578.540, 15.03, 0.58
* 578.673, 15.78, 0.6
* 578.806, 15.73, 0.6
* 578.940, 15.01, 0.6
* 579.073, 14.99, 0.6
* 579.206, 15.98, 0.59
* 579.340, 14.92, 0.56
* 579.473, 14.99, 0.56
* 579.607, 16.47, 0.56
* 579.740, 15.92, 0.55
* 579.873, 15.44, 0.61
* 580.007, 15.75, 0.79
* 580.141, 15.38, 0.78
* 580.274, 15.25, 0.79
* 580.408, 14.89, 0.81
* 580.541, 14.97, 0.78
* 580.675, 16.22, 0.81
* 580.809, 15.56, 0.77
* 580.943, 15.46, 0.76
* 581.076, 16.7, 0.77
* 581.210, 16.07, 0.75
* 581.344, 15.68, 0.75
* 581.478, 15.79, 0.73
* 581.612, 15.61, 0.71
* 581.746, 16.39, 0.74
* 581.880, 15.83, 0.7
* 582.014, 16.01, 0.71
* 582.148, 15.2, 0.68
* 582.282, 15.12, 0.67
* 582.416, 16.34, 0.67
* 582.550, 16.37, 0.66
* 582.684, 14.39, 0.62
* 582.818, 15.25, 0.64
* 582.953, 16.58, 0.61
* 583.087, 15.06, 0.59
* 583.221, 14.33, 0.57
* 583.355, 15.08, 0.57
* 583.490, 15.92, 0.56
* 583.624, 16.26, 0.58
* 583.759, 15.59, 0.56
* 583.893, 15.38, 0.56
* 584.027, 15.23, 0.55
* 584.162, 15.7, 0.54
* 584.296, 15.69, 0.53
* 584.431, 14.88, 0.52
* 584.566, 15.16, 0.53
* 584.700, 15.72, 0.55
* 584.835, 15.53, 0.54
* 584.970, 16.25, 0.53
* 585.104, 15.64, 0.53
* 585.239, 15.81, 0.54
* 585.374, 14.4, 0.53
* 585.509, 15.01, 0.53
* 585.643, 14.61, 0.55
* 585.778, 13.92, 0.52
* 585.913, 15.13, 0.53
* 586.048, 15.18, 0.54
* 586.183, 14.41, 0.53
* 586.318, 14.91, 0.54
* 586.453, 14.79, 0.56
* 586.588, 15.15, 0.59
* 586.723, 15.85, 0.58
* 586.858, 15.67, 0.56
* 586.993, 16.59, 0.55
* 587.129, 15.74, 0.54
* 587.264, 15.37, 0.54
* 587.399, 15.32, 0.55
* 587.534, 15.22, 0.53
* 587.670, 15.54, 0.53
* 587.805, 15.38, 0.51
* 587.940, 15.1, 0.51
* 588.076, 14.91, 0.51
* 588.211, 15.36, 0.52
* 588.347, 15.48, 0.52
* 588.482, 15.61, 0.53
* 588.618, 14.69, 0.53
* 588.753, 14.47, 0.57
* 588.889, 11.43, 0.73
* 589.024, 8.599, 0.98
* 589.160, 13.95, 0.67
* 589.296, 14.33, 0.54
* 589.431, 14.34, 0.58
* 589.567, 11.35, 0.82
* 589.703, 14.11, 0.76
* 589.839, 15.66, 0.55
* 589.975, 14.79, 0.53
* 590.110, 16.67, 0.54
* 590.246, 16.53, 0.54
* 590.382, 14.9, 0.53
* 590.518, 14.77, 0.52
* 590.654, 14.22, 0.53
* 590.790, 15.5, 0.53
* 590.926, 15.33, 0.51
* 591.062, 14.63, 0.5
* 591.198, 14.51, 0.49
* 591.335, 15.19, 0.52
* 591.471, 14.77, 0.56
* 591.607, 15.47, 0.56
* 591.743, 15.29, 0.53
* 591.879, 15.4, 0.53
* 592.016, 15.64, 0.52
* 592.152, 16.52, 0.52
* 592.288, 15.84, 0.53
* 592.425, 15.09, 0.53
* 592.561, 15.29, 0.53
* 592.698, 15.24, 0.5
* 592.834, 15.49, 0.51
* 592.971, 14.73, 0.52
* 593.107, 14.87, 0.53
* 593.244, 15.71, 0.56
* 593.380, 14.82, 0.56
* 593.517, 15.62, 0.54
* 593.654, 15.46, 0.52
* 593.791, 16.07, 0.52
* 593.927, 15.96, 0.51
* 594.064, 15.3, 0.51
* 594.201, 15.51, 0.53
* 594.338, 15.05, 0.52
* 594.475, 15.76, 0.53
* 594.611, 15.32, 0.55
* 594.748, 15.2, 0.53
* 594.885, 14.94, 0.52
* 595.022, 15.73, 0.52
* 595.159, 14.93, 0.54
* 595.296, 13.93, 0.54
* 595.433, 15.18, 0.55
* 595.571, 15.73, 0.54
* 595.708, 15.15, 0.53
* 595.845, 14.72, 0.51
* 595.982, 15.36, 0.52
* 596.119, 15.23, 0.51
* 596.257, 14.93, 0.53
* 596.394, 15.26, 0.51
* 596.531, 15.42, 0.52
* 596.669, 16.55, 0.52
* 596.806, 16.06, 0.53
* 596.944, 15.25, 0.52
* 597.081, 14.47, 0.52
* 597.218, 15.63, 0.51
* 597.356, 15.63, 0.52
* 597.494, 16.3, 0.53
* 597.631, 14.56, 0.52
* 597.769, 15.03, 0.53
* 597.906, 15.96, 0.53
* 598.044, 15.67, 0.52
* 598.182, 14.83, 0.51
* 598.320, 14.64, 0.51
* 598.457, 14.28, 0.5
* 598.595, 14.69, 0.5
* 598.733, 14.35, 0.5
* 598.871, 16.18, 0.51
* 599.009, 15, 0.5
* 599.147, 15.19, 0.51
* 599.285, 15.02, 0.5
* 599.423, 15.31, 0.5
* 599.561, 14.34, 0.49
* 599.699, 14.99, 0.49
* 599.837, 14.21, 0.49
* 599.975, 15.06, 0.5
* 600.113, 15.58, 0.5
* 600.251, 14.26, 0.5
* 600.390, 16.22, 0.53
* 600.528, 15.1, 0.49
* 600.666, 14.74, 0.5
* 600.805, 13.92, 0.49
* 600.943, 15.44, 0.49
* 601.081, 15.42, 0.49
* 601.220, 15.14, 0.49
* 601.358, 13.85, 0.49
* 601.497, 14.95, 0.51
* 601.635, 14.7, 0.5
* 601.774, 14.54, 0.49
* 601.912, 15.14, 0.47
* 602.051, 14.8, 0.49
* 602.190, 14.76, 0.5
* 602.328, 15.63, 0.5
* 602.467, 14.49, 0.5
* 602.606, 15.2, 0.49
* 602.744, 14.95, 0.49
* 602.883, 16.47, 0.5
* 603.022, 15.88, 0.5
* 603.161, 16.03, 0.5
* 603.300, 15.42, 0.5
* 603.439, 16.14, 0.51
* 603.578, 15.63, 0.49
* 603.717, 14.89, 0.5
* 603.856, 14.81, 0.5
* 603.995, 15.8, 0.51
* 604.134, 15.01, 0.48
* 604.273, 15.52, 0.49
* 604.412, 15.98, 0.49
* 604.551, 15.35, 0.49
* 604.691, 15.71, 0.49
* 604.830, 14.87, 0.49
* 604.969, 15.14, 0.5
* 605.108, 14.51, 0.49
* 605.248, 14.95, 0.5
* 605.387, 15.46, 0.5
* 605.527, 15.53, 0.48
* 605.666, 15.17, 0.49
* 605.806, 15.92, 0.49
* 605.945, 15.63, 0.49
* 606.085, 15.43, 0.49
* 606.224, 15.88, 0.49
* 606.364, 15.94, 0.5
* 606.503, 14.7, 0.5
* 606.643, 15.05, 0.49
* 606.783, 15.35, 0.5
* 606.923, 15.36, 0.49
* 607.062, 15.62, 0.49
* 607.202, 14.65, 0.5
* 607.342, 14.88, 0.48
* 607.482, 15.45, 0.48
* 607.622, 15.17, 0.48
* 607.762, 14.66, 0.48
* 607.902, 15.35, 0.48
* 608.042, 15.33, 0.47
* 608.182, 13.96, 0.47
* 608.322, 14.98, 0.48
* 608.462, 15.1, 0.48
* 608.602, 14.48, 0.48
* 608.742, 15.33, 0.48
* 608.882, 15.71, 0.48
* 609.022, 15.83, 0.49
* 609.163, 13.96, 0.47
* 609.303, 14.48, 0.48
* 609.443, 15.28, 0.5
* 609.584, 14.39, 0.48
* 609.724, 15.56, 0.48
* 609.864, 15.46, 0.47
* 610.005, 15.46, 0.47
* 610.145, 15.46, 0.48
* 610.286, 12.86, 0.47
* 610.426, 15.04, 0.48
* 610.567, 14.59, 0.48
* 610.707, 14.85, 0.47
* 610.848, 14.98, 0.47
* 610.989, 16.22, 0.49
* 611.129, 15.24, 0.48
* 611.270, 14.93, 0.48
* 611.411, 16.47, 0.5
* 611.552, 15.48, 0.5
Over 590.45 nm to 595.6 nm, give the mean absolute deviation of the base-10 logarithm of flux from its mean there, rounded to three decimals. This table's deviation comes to 0.011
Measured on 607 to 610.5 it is 0.015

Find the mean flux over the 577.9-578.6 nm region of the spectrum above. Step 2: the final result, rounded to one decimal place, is 15.4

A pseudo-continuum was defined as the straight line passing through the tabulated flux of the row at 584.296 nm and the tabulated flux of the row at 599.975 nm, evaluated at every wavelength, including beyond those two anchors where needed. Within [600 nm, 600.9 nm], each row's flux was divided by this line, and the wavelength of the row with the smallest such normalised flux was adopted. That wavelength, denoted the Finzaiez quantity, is 600.805 nm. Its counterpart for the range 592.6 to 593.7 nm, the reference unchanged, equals 592.971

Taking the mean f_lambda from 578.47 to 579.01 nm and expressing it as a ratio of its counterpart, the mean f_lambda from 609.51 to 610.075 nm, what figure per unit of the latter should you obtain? 1.01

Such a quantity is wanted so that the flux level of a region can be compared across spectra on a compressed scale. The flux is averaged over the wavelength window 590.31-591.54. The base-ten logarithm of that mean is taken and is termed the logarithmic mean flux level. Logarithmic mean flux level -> 1.17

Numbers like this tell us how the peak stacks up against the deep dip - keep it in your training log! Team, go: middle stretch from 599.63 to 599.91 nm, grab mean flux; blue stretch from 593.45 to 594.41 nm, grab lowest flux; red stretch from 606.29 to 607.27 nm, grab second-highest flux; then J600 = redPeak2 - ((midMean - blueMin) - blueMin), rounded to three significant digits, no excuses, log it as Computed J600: 31.1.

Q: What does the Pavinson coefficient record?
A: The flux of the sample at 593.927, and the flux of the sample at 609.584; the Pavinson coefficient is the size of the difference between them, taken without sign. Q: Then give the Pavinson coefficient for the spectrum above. 1.6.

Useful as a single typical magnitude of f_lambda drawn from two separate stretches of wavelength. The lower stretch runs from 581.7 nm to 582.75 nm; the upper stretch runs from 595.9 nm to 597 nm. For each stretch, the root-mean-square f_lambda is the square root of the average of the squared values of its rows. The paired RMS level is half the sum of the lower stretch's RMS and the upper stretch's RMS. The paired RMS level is 15.6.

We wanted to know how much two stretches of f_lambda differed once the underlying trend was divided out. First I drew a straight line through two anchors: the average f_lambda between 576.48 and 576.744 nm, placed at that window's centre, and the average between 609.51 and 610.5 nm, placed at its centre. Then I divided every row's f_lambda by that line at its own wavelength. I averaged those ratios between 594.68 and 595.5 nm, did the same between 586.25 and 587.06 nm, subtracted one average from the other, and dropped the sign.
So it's 0.02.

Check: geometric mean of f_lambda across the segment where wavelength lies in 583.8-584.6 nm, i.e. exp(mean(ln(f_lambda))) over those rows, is 15.3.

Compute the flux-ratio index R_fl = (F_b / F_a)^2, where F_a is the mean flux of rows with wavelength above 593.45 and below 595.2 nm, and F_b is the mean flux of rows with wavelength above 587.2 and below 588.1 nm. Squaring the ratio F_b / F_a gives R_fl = 0.98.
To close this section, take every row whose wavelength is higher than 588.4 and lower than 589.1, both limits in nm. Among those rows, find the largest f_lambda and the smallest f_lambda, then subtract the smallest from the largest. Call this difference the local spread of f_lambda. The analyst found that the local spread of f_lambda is 7.0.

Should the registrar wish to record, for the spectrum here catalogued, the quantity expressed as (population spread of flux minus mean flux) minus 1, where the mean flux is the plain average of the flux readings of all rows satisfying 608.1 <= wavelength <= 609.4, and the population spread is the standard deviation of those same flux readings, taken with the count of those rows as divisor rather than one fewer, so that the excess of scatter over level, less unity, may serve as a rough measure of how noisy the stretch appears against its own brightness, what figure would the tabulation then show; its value -15.2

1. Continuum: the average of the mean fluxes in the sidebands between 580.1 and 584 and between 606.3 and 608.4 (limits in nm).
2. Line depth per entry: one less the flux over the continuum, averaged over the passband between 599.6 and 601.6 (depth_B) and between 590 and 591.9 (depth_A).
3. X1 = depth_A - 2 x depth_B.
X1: -0.05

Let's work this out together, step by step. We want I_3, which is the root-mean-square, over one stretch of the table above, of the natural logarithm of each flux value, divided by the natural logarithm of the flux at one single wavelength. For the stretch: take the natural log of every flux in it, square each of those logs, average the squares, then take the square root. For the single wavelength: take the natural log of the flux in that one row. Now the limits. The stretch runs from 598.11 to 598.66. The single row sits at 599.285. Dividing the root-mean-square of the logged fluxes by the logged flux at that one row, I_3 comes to 0.99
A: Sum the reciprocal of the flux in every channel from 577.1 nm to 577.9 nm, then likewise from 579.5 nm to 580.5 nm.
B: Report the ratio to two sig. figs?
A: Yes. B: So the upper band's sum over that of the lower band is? 1.2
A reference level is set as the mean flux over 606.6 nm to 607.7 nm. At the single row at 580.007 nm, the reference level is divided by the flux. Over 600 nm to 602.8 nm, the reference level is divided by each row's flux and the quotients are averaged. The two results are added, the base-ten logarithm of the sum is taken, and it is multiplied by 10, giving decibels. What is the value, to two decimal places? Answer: 2.97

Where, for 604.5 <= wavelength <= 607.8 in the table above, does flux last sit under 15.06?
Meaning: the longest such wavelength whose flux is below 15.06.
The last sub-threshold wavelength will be 607.762 nm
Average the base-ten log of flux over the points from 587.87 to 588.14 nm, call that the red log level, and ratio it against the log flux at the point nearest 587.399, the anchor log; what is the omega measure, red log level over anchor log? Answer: 0.99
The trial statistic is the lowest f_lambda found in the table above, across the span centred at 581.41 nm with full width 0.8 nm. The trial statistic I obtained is 15.61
